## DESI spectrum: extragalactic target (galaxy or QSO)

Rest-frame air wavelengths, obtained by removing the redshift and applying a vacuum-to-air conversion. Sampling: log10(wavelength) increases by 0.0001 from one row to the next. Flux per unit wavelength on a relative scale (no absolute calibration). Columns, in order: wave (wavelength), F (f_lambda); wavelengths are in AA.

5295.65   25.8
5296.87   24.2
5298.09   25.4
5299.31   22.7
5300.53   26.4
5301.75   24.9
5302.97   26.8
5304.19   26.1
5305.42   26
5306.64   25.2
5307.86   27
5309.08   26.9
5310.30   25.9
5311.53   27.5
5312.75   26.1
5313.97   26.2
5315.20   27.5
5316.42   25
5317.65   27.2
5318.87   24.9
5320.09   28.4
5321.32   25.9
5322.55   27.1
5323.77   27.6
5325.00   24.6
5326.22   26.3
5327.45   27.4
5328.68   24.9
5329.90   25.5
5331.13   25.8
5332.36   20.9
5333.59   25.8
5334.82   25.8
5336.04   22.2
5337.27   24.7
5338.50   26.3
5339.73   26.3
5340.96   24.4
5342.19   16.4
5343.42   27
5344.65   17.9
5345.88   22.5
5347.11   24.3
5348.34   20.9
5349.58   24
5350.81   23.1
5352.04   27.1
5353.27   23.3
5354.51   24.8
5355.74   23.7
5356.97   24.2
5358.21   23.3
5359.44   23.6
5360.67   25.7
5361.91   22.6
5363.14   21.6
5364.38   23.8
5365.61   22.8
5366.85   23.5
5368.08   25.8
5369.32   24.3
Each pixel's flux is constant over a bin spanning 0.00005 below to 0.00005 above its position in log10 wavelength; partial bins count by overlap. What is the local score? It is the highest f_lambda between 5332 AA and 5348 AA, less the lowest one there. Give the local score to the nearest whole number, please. 11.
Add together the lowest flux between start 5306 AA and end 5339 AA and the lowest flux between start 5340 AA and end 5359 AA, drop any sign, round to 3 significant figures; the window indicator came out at 37.3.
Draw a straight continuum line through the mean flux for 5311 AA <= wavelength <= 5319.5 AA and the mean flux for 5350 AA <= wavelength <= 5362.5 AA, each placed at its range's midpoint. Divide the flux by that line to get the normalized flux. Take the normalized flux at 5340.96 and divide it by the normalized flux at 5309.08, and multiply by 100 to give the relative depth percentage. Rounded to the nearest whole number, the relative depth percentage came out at 97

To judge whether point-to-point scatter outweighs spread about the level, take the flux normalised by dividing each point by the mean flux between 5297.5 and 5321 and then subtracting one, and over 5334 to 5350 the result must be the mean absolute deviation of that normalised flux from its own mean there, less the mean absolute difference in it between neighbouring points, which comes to -0.063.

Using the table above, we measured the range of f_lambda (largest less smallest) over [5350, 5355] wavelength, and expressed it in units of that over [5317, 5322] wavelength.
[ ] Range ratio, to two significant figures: 1.1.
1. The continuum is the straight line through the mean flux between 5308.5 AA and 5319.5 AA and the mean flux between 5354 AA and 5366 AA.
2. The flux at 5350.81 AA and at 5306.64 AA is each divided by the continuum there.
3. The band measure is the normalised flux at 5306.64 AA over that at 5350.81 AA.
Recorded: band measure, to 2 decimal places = 0.98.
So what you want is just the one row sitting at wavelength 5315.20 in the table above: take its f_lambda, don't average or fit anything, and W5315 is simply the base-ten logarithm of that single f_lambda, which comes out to 1.44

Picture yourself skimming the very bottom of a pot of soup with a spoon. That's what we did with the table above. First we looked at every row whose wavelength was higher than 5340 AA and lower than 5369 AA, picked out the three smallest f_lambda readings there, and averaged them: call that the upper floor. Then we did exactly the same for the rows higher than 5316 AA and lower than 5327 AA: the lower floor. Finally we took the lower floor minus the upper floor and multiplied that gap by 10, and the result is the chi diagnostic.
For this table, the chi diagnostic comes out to 64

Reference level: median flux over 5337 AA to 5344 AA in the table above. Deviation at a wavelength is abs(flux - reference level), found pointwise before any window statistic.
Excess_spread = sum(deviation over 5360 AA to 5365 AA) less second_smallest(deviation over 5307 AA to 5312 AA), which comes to 7.3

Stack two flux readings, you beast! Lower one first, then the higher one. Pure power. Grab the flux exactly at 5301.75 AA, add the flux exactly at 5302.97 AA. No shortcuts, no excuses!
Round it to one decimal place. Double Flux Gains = 51.7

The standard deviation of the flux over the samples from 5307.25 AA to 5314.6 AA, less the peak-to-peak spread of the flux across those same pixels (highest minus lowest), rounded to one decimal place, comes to -1.0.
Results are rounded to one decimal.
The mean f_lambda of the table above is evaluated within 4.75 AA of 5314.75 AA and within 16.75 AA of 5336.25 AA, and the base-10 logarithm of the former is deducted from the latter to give 23.1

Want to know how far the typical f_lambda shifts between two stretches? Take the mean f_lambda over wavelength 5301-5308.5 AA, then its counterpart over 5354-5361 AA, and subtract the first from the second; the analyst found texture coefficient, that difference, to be -1.8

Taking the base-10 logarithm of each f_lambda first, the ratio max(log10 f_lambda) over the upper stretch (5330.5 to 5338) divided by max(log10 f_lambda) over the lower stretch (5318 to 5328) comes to 0.97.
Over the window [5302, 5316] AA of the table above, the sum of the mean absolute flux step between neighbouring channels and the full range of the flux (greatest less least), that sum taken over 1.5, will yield 2.1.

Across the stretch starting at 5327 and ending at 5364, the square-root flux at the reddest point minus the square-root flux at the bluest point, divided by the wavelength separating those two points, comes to -0.02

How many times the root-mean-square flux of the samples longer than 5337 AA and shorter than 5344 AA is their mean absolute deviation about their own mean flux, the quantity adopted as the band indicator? 0.11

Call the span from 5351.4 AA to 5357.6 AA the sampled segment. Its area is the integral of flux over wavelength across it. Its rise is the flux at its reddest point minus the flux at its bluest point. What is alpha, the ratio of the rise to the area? -0.019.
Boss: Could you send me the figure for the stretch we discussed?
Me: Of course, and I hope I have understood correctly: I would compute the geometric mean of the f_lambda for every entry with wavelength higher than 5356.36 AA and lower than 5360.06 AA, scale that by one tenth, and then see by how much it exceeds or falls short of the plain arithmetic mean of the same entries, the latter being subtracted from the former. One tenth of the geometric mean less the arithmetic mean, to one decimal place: -21.3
